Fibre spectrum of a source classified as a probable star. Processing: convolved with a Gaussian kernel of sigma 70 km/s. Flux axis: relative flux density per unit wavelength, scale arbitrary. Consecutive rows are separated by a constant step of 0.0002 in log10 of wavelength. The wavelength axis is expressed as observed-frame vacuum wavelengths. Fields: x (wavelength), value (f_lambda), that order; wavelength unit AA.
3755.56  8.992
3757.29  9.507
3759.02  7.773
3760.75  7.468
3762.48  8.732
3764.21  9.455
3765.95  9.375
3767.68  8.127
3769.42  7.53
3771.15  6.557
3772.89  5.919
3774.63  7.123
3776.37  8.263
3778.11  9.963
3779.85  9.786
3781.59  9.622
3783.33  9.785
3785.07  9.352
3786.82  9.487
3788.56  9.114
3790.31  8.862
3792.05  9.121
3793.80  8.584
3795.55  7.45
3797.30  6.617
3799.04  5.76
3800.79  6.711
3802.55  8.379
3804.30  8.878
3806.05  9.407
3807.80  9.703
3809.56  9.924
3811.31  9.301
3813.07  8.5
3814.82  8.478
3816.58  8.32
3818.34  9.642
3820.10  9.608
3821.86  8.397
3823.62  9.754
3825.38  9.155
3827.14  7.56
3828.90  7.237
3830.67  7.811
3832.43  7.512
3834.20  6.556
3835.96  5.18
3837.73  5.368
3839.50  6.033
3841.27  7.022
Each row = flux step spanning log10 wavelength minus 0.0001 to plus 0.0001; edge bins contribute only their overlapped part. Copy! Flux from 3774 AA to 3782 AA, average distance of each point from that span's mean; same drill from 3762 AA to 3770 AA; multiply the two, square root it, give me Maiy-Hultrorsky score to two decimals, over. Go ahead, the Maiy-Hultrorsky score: 0.81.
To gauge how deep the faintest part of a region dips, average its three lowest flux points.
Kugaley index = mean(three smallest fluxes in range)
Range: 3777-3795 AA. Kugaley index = 8.9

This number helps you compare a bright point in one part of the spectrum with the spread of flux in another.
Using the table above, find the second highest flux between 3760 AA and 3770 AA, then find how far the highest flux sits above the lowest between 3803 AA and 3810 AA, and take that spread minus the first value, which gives -8.3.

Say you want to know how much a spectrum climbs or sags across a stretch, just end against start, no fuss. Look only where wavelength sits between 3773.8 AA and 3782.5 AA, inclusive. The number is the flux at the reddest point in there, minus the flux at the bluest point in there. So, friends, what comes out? 2.5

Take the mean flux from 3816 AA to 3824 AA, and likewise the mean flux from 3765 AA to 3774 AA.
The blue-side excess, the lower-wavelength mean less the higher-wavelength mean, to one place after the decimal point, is -1.6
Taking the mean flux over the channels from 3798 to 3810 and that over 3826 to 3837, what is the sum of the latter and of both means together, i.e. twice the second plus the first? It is 22.3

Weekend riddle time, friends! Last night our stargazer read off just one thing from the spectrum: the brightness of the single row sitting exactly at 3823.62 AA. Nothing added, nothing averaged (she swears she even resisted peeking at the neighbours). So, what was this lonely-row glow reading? 9.754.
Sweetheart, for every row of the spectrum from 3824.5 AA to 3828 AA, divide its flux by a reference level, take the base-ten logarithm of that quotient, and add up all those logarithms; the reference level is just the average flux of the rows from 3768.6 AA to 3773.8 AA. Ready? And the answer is 0.19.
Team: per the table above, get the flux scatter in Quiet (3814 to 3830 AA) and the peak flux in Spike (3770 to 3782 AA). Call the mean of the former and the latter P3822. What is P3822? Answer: 5.4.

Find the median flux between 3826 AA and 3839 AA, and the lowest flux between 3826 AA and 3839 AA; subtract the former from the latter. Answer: -2.06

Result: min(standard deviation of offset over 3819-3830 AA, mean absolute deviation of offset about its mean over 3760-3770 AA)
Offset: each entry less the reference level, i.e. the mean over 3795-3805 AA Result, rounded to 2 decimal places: 0.74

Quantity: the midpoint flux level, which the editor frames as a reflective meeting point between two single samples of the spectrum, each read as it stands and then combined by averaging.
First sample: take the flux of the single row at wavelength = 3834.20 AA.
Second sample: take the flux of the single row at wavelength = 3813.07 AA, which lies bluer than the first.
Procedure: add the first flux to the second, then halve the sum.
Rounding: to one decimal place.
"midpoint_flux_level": 7.5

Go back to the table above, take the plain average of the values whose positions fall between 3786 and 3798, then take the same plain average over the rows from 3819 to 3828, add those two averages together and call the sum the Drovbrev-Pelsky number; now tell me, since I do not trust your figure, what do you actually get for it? 17.4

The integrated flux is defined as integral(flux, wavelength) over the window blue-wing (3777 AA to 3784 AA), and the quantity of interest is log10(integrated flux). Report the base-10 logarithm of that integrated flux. 1.83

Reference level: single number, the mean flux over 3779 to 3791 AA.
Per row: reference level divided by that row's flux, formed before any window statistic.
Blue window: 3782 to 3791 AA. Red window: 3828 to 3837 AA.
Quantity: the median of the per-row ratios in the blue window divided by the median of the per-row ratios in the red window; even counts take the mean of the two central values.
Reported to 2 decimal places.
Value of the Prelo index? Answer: 0.77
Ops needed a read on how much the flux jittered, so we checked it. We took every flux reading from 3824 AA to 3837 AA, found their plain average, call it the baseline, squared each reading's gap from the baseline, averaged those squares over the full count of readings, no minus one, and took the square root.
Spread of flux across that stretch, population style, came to 1.1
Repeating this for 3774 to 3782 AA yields 1.1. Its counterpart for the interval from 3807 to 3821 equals 0.6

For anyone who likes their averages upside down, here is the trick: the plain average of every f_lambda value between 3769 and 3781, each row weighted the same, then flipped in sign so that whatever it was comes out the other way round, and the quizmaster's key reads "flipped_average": -7.9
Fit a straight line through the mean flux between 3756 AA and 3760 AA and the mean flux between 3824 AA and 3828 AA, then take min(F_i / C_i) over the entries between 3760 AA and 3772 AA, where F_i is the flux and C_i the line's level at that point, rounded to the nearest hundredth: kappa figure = 0.76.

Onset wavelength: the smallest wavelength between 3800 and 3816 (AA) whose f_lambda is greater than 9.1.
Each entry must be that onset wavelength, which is 3806.05 AA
